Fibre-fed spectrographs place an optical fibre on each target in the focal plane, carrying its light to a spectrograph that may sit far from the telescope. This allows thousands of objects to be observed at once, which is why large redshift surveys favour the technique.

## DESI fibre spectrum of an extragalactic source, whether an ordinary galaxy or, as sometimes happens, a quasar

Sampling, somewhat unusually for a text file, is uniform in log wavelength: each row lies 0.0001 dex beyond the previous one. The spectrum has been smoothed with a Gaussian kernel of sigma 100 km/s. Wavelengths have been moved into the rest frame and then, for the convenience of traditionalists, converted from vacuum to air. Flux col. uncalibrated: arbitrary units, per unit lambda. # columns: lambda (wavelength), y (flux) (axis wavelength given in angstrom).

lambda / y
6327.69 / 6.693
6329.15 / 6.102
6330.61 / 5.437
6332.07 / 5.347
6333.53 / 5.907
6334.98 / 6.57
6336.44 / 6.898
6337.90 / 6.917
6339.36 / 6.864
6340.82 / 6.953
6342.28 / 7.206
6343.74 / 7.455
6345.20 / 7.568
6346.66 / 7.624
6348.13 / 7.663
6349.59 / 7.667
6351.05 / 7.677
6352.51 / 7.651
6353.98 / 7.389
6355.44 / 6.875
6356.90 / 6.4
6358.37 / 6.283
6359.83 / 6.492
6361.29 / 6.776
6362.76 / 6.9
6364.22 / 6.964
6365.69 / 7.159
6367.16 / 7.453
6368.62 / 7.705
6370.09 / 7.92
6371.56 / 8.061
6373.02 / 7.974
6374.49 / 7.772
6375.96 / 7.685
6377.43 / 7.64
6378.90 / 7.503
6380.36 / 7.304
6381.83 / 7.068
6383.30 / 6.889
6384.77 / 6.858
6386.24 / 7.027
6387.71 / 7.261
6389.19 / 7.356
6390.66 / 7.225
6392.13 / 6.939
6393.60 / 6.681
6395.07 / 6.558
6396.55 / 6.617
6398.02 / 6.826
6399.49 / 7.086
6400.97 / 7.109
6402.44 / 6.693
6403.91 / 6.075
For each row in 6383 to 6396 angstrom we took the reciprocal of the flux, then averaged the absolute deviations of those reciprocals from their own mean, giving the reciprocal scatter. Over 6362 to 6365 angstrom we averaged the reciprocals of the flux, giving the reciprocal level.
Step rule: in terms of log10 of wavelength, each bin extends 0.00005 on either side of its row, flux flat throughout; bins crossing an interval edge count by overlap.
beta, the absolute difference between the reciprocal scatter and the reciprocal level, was 0.140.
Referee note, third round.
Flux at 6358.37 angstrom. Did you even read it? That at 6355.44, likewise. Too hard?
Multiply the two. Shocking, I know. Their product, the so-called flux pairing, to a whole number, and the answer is 43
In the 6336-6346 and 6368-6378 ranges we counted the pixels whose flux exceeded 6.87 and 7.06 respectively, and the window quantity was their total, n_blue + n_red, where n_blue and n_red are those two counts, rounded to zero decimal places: 13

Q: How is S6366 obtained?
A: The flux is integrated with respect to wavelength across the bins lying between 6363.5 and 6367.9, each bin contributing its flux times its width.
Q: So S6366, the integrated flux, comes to 31.6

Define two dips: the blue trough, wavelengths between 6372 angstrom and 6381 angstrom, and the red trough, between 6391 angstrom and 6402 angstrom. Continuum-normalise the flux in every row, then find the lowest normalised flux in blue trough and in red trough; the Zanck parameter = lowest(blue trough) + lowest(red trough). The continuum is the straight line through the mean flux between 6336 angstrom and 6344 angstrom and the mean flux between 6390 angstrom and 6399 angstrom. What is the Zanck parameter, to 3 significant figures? 2.03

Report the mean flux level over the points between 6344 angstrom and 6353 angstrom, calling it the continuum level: 7.6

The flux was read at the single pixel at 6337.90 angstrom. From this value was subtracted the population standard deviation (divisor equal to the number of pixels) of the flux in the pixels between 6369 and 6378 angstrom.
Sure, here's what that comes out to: 6.8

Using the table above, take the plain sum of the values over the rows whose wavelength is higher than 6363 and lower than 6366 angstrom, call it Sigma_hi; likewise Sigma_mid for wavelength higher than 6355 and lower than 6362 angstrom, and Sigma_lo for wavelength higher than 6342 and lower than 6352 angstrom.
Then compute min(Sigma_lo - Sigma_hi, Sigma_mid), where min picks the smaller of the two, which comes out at 33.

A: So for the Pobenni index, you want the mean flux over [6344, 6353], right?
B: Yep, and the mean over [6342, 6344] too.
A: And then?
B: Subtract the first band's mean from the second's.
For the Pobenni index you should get -0.3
